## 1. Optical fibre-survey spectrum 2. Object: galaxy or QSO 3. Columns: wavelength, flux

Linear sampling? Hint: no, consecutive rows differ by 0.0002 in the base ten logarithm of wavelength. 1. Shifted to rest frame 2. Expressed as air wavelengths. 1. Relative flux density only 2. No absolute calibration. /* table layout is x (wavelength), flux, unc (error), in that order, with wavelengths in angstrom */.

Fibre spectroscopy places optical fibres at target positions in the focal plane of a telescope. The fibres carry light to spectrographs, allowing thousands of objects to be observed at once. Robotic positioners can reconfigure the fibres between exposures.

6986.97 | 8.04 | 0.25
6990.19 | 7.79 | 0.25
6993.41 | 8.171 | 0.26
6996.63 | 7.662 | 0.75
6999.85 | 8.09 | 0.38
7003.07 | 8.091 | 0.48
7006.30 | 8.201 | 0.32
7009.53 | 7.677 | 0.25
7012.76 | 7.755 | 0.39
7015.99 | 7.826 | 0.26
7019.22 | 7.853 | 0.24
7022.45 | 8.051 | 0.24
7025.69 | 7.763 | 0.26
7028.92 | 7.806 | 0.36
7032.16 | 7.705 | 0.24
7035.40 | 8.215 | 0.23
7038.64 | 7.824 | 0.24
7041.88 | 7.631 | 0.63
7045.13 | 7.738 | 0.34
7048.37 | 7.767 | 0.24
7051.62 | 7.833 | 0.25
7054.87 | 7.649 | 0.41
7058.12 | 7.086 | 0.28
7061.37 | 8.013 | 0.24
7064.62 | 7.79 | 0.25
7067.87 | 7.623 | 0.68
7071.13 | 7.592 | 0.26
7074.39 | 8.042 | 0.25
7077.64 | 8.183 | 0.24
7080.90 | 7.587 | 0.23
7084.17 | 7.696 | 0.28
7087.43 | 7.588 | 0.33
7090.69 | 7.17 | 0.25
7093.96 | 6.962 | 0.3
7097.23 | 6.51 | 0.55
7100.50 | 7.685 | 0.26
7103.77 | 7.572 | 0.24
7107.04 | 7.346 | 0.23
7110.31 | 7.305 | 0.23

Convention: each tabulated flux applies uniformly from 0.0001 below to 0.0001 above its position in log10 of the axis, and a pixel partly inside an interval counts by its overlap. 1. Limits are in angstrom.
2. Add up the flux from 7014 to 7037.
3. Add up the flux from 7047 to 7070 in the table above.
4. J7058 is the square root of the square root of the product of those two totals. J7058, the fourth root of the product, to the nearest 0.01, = 7.38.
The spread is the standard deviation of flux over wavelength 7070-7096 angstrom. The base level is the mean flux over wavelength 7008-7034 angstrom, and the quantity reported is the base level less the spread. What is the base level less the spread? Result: 7.4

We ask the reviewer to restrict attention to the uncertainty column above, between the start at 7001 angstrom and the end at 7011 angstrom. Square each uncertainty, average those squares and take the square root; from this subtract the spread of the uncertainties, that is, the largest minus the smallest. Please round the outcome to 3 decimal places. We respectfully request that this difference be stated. 0.133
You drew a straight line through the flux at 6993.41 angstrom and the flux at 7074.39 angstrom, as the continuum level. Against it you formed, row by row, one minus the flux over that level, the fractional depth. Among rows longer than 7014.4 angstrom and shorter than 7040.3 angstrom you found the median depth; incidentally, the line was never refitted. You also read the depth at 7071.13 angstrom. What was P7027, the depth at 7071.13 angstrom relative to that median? 1.57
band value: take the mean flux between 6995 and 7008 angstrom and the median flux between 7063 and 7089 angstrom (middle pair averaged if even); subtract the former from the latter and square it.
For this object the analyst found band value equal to 0.12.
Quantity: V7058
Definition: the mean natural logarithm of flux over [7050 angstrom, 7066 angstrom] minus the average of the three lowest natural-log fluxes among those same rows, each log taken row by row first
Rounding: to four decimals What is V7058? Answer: 0.0218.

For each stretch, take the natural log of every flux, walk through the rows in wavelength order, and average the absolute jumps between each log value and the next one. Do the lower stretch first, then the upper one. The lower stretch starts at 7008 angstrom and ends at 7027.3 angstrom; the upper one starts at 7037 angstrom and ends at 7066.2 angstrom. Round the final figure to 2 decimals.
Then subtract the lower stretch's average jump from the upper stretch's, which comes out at 0.02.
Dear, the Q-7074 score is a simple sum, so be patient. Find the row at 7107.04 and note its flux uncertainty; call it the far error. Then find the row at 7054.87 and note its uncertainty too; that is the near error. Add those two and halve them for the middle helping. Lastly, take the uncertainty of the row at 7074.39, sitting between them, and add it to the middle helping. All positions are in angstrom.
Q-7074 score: 0.57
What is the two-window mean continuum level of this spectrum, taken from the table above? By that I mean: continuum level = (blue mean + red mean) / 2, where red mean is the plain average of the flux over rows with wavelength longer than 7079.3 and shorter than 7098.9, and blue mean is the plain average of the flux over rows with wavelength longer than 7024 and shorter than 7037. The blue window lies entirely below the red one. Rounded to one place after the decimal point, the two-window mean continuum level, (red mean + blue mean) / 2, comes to 7.6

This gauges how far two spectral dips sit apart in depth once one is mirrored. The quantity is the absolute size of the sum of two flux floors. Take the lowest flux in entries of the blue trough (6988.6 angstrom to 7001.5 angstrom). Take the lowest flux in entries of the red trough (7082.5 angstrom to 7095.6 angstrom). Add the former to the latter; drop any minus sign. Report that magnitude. 14.6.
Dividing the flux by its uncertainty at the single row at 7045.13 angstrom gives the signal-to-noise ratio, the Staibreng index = 23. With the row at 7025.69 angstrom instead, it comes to 30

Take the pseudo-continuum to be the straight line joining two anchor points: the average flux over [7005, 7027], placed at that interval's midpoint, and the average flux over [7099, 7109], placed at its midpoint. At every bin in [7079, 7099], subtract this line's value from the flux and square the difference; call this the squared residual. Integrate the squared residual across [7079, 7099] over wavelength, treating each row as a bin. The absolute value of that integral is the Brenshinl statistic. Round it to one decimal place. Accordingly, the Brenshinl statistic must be 5.4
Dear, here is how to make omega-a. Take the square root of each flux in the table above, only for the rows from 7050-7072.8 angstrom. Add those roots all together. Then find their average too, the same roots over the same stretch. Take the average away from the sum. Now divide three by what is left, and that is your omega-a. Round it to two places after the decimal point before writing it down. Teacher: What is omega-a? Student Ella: 0.18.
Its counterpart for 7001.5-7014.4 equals 0.36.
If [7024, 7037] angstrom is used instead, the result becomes 0.36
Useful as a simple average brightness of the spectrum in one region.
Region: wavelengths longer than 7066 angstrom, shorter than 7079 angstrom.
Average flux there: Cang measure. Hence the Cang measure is 7.86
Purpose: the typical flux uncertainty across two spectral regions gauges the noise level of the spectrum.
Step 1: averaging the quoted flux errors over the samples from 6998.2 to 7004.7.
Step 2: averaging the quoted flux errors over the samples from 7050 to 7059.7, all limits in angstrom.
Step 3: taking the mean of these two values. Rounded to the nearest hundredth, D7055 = 0.37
